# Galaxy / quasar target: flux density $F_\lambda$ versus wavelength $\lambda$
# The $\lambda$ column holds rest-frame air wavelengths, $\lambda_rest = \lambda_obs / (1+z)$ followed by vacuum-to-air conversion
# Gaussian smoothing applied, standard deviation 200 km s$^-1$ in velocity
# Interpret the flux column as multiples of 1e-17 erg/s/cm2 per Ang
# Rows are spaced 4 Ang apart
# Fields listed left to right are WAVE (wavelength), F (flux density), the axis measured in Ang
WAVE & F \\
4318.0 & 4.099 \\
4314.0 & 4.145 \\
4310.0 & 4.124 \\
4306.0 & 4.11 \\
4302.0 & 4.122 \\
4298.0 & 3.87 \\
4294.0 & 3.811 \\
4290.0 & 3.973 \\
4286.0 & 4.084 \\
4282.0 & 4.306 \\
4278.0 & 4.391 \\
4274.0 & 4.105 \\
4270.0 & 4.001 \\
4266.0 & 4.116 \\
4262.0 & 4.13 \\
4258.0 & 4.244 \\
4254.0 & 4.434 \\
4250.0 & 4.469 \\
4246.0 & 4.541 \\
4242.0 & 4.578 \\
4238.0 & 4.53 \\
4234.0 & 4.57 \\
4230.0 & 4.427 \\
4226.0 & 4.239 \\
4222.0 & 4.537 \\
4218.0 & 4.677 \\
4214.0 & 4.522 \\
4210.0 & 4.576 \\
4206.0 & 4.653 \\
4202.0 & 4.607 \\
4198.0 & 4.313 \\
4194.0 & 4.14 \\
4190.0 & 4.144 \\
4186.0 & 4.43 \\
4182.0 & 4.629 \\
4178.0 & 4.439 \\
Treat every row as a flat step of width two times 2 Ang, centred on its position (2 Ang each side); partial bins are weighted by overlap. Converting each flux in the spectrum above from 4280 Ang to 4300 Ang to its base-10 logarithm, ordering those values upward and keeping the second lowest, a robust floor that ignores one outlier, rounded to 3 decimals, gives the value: 0.588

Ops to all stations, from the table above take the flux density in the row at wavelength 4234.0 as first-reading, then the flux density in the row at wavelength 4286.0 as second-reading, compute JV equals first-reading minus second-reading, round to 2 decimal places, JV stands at 0.49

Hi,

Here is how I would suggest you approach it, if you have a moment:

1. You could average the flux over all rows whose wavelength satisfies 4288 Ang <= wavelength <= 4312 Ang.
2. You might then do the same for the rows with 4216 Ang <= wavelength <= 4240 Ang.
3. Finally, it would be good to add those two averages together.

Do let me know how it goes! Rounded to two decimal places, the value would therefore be 8.50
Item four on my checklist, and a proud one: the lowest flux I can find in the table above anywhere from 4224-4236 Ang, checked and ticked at 4.239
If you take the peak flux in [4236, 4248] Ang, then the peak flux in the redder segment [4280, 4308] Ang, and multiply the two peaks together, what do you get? 19.7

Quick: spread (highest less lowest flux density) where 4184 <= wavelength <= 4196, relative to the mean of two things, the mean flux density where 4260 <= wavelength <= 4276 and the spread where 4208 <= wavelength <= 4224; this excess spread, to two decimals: -1.83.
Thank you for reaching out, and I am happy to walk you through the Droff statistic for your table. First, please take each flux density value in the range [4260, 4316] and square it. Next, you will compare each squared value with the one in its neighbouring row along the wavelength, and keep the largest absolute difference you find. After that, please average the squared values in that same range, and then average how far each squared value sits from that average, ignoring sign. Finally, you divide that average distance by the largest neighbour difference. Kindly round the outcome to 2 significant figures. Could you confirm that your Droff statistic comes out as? 0.34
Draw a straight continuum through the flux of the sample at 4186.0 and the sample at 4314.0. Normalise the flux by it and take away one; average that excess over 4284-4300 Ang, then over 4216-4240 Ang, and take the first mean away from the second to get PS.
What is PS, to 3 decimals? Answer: 0.099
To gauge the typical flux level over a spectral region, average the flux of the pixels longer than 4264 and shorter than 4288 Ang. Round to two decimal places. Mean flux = 4.17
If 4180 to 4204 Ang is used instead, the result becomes 4.38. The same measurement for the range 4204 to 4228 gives 4.53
